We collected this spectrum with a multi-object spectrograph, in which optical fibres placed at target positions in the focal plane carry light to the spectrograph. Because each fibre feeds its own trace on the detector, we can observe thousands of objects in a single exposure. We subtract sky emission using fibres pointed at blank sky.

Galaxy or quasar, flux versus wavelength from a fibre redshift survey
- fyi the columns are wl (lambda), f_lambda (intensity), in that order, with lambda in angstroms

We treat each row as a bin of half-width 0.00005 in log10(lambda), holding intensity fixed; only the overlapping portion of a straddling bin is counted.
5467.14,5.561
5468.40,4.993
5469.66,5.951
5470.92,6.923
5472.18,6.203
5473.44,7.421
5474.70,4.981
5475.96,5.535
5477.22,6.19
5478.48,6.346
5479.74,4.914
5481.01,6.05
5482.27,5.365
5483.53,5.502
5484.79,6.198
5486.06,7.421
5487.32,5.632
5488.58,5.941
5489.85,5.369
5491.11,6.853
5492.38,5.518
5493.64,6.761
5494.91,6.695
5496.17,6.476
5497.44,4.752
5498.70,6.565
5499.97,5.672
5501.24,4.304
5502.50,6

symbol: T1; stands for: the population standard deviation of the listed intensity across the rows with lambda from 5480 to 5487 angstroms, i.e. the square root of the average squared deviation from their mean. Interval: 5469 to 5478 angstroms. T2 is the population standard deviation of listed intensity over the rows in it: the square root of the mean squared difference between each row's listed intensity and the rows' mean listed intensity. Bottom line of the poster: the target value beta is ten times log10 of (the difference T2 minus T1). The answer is -15.7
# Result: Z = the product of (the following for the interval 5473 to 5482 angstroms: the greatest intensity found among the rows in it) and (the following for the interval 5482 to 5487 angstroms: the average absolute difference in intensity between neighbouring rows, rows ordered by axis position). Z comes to 5.1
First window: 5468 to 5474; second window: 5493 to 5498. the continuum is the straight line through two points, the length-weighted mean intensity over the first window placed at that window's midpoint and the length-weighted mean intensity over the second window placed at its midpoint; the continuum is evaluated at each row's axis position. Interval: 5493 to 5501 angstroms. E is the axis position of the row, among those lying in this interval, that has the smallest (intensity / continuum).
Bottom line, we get 5497.44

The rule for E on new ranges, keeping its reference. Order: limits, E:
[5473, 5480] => 5479.74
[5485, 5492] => 5489.85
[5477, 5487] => 5479.74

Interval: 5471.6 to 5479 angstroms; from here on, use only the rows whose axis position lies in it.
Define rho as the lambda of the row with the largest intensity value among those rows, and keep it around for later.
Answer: 5473.44 angstroms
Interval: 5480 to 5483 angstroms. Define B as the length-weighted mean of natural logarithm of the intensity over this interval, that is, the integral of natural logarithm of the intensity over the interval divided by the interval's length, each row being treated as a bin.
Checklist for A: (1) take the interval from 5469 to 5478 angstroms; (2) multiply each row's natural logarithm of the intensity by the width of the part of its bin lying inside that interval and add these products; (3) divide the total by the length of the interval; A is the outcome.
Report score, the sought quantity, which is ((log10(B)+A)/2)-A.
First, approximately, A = 1.81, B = 1.72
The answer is -0.789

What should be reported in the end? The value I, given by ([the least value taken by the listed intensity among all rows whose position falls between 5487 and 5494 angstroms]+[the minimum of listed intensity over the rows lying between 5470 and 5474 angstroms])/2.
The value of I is 5.8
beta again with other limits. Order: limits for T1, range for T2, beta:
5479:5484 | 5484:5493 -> -5.3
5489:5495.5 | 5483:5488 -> -9.8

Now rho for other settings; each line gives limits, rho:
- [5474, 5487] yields 5486.06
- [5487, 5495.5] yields 5491.11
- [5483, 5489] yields 5486.06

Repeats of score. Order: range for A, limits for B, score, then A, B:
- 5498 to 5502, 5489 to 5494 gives -0.720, 1.70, 1.80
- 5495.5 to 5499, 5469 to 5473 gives -0.748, 1.76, 1.85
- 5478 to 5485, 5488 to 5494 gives -0.740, 1.73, 1.80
